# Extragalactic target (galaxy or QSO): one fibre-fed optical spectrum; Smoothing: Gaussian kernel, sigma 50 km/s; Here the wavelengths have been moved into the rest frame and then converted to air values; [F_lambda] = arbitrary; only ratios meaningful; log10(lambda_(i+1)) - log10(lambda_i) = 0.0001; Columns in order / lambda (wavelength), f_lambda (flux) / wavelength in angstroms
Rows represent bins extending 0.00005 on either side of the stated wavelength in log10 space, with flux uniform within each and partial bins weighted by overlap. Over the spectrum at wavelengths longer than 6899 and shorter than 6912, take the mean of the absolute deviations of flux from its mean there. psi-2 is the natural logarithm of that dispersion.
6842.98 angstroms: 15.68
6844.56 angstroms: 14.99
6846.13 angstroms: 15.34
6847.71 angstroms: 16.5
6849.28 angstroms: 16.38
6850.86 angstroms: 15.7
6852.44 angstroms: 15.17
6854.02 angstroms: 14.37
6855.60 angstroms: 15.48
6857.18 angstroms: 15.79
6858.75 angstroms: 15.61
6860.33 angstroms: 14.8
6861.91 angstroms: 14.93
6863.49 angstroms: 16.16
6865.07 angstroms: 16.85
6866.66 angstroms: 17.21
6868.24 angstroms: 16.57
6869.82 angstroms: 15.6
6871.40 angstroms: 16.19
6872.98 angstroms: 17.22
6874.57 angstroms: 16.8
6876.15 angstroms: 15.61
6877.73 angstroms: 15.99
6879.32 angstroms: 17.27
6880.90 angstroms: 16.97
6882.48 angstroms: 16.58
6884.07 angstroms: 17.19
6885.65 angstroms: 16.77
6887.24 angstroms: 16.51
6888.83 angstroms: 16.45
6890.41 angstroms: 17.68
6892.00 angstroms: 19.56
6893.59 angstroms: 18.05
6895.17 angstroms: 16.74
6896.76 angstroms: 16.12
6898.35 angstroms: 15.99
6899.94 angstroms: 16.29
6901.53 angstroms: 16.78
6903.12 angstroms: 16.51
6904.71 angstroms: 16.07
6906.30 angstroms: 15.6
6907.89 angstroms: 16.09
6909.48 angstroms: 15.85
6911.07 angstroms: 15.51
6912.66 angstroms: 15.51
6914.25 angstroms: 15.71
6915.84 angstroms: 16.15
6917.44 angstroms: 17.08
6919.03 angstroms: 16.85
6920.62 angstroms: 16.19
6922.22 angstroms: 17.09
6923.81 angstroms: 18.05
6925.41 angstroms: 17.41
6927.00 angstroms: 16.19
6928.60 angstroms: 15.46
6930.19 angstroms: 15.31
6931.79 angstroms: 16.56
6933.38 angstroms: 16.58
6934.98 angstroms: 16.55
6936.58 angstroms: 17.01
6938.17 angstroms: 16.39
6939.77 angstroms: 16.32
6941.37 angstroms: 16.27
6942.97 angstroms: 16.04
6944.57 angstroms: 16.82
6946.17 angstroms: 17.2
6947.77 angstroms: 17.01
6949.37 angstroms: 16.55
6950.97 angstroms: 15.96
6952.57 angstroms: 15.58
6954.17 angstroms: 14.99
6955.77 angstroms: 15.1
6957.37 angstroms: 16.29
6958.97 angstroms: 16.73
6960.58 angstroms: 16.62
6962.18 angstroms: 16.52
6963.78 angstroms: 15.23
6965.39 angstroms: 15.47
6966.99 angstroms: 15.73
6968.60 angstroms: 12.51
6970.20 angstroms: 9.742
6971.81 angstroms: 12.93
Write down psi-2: -1.11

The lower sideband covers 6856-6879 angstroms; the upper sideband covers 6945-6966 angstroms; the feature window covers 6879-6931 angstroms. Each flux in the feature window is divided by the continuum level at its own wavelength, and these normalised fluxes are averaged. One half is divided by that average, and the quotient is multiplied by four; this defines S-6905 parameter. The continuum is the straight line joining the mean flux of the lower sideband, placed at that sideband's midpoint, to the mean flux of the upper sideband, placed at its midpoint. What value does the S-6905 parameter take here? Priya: 1.94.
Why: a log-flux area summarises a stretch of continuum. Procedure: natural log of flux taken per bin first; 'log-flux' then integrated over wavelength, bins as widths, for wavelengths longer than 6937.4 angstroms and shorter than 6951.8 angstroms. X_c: 40.3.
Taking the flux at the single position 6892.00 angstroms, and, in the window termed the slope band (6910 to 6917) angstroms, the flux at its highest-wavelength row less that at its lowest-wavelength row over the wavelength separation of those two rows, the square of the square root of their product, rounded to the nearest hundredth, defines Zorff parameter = 2.62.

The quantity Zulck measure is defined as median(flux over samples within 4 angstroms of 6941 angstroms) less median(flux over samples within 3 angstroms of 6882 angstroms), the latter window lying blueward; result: -0.8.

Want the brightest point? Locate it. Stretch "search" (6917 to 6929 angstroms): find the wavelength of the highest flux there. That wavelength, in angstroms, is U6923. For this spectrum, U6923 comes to 6923.81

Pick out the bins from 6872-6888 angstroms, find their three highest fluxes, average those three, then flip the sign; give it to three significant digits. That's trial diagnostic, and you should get -17.2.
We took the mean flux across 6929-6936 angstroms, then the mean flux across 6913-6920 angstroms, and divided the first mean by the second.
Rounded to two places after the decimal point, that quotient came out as 0.99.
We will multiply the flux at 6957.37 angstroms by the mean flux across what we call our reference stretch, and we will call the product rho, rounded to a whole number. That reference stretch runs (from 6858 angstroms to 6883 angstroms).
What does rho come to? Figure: 265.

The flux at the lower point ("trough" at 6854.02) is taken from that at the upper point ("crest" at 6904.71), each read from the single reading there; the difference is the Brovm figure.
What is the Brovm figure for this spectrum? 1.7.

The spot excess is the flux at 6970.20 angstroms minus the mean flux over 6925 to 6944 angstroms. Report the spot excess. -6.6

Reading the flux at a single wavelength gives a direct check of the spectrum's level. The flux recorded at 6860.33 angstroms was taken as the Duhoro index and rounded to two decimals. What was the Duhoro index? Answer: 14.80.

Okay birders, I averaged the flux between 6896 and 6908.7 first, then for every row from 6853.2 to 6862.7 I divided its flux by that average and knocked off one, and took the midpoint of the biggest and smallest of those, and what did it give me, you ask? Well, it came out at -0.068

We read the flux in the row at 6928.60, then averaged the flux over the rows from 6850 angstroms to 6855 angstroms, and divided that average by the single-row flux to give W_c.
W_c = 0.98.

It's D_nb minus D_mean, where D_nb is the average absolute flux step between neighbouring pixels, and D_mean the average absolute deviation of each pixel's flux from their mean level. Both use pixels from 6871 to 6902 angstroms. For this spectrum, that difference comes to 0.12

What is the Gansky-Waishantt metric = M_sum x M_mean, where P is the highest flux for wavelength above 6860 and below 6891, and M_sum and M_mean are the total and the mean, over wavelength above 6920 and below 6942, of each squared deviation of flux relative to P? 45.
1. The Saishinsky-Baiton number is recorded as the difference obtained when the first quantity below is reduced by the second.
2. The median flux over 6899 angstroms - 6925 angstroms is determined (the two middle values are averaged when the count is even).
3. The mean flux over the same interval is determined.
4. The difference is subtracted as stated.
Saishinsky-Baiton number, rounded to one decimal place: -0.2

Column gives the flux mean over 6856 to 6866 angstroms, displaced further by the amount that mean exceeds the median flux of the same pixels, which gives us 15.7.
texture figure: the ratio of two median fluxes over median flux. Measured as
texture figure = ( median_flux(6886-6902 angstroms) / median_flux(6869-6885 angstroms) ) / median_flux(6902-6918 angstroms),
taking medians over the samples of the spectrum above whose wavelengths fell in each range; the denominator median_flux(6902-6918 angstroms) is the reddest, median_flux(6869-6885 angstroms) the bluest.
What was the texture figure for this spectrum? 0.062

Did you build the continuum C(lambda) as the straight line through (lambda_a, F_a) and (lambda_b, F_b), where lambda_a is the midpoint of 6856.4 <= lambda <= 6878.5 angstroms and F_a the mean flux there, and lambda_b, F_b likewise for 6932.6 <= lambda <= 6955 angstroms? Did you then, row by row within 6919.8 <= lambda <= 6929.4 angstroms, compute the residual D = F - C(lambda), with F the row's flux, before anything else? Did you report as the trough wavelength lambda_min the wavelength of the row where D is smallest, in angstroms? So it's 6928.60 angstroms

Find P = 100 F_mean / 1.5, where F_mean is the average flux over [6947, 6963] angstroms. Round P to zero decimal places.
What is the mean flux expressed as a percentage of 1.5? 1076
